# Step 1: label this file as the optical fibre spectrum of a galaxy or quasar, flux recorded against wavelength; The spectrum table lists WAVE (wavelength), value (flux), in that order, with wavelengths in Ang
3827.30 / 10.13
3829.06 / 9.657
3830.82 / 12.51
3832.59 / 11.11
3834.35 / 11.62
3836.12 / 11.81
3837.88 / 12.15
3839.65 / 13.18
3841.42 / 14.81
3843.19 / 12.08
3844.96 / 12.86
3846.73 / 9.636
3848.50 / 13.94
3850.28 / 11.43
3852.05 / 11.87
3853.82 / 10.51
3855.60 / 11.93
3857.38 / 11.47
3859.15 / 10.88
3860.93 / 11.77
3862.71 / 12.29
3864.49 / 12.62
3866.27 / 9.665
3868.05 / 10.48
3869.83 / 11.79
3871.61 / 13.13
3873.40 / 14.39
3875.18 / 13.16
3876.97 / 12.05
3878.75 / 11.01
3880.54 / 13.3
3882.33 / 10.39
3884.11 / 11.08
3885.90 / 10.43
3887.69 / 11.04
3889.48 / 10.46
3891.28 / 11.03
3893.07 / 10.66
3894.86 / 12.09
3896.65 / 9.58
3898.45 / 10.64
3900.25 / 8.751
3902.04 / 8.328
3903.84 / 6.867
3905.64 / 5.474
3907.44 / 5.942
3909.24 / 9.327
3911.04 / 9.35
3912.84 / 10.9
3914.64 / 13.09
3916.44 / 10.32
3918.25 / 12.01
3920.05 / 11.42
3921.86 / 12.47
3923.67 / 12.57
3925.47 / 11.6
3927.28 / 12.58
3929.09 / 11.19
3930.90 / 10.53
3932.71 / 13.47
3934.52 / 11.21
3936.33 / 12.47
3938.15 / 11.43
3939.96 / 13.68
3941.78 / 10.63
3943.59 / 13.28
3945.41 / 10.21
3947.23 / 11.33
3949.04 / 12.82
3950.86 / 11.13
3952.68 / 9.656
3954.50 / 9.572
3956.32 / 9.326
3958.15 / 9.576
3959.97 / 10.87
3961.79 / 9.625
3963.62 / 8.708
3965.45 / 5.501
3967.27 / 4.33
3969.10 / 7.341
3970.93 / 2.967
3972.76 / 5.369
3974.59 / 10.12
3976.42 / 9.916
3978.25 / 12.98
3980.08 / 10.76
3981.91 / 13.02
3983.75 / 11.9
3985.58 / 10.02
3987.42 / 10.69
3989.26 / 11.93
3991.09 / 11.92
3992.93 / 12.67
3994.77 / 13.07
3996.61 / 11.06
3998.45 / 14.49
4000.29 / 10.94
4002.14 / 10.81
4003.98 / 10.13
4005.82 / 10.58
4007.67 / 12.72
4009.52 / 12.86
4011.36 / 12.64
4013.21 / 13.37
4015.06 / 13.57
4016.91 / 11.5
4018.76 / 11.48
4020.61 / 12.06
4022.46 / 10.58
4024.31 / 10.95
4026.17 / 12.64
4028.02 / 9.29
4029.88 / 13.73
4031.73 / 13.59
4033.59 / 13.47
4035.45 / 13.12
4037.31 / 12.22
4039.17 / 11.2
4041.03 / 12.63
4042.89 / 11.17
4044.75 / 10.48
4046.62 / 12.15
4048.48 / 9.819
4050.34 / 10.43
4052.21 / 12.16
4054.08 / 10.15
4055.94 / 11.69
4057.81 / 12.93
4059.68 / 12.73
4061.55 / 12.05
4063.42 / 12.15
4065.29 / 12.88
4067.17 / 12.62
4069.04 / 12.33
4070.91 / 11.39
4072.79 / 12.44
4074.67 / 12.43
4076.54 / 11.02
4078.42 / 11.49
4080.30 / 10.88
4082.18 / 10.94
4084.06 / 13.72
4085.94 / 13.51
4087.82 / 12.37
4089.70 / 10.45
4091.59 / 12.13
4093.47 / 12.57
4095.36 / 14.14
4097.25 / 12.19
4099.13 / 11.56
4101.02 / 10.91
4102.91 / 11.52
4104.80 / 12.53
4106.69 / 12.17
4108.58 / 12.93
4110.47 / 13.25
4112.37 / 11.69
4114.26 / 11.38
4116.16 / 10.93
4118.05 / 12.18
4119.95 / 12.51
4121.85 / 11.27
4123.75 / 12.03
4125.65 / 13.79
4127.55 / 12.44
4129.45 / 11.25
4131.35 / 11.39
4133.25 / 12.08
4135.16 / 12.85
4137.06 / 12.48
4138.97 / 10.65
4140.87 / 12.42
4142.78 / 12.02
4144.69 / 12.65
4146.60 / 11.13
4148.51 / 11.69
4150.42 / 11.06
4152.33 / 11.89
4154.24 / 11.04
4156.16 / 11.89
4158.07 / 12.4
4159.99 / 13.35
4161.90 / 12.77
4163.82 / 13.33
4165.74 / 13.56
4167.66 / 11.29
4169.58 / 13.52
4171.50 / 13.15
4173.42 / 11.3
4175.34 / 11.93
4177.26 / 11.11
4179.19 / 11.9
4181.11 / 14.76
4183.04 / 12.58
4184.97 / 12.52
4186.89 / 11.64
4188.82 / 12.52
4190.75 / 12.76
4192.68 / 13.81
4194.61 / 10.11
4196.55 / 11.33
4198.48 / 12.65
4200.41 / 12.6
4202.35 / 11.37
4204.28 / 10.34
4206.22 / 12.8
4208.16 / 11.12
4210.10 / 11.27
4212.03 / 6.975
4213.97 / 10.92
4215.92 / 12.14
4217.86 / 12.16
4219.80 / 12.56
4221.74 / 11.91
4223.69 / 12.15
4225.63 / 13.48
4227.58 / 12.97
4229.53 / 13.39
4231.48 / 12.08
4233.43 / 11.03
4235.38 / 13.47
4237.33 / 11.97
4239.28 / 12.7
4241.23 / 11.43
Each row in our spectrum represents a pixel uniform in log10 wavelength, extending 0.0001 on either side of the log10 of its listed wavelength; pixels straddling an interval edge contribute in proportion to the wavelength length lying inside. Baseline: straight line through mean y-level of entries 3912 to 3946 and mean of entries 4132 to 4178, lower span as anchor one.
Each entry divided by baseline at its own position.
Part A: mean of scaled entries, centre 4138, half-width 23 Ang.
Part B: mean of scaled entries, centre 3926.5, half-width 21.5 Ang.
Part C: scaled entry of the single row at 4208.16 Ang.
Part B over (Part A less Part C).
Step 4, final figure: 12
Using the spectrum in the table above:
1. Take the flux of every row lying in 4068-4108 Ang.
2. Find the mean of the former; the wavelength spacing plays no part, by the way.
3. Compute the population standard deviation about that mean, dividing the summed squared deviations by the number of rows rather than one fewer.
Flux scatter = 1.0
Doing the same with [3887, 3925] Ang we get 2.1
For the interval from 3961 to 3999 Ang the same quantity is 3.1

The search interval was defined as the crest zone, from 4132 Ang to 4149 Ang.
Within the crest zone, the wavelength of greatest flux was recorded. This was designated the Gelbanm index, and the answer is 4135.16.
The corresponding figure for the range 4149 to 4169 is 4165.74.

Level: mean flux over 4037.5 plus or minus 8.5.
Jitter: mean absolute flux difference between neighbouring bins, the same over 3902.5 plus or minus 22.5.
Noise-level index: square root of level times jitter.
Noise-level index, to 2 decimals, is 3.96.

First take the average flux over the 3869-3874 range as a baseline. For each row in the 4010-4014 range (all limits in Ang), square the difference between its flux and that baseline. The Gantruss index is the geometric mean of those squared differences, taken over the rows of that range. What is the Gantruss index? 0.1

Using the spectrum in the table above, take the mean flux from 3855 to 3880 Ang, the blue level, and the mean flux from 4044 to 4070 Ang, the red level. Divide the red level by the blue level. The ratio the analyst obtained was 0.99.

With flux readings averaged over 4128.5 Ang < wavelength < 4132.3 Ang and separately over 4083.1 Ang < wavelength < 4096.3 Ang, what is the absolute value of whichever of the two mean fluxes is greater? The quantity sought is 12.7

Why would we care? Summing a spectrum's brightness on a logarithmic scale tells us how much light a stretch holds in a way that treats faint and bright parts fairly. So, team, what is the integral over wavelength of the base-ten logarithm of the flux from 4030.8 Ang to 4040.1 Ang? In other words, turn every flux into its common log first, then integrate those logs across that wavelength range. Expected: 10.3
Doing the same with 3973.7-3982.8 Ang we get 9.6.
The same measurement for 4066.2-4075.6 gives 10.2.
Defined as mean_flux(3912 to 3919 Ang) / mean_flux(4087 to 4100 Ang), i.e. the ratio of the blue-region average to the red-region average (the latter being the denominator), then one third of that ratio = 0.316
